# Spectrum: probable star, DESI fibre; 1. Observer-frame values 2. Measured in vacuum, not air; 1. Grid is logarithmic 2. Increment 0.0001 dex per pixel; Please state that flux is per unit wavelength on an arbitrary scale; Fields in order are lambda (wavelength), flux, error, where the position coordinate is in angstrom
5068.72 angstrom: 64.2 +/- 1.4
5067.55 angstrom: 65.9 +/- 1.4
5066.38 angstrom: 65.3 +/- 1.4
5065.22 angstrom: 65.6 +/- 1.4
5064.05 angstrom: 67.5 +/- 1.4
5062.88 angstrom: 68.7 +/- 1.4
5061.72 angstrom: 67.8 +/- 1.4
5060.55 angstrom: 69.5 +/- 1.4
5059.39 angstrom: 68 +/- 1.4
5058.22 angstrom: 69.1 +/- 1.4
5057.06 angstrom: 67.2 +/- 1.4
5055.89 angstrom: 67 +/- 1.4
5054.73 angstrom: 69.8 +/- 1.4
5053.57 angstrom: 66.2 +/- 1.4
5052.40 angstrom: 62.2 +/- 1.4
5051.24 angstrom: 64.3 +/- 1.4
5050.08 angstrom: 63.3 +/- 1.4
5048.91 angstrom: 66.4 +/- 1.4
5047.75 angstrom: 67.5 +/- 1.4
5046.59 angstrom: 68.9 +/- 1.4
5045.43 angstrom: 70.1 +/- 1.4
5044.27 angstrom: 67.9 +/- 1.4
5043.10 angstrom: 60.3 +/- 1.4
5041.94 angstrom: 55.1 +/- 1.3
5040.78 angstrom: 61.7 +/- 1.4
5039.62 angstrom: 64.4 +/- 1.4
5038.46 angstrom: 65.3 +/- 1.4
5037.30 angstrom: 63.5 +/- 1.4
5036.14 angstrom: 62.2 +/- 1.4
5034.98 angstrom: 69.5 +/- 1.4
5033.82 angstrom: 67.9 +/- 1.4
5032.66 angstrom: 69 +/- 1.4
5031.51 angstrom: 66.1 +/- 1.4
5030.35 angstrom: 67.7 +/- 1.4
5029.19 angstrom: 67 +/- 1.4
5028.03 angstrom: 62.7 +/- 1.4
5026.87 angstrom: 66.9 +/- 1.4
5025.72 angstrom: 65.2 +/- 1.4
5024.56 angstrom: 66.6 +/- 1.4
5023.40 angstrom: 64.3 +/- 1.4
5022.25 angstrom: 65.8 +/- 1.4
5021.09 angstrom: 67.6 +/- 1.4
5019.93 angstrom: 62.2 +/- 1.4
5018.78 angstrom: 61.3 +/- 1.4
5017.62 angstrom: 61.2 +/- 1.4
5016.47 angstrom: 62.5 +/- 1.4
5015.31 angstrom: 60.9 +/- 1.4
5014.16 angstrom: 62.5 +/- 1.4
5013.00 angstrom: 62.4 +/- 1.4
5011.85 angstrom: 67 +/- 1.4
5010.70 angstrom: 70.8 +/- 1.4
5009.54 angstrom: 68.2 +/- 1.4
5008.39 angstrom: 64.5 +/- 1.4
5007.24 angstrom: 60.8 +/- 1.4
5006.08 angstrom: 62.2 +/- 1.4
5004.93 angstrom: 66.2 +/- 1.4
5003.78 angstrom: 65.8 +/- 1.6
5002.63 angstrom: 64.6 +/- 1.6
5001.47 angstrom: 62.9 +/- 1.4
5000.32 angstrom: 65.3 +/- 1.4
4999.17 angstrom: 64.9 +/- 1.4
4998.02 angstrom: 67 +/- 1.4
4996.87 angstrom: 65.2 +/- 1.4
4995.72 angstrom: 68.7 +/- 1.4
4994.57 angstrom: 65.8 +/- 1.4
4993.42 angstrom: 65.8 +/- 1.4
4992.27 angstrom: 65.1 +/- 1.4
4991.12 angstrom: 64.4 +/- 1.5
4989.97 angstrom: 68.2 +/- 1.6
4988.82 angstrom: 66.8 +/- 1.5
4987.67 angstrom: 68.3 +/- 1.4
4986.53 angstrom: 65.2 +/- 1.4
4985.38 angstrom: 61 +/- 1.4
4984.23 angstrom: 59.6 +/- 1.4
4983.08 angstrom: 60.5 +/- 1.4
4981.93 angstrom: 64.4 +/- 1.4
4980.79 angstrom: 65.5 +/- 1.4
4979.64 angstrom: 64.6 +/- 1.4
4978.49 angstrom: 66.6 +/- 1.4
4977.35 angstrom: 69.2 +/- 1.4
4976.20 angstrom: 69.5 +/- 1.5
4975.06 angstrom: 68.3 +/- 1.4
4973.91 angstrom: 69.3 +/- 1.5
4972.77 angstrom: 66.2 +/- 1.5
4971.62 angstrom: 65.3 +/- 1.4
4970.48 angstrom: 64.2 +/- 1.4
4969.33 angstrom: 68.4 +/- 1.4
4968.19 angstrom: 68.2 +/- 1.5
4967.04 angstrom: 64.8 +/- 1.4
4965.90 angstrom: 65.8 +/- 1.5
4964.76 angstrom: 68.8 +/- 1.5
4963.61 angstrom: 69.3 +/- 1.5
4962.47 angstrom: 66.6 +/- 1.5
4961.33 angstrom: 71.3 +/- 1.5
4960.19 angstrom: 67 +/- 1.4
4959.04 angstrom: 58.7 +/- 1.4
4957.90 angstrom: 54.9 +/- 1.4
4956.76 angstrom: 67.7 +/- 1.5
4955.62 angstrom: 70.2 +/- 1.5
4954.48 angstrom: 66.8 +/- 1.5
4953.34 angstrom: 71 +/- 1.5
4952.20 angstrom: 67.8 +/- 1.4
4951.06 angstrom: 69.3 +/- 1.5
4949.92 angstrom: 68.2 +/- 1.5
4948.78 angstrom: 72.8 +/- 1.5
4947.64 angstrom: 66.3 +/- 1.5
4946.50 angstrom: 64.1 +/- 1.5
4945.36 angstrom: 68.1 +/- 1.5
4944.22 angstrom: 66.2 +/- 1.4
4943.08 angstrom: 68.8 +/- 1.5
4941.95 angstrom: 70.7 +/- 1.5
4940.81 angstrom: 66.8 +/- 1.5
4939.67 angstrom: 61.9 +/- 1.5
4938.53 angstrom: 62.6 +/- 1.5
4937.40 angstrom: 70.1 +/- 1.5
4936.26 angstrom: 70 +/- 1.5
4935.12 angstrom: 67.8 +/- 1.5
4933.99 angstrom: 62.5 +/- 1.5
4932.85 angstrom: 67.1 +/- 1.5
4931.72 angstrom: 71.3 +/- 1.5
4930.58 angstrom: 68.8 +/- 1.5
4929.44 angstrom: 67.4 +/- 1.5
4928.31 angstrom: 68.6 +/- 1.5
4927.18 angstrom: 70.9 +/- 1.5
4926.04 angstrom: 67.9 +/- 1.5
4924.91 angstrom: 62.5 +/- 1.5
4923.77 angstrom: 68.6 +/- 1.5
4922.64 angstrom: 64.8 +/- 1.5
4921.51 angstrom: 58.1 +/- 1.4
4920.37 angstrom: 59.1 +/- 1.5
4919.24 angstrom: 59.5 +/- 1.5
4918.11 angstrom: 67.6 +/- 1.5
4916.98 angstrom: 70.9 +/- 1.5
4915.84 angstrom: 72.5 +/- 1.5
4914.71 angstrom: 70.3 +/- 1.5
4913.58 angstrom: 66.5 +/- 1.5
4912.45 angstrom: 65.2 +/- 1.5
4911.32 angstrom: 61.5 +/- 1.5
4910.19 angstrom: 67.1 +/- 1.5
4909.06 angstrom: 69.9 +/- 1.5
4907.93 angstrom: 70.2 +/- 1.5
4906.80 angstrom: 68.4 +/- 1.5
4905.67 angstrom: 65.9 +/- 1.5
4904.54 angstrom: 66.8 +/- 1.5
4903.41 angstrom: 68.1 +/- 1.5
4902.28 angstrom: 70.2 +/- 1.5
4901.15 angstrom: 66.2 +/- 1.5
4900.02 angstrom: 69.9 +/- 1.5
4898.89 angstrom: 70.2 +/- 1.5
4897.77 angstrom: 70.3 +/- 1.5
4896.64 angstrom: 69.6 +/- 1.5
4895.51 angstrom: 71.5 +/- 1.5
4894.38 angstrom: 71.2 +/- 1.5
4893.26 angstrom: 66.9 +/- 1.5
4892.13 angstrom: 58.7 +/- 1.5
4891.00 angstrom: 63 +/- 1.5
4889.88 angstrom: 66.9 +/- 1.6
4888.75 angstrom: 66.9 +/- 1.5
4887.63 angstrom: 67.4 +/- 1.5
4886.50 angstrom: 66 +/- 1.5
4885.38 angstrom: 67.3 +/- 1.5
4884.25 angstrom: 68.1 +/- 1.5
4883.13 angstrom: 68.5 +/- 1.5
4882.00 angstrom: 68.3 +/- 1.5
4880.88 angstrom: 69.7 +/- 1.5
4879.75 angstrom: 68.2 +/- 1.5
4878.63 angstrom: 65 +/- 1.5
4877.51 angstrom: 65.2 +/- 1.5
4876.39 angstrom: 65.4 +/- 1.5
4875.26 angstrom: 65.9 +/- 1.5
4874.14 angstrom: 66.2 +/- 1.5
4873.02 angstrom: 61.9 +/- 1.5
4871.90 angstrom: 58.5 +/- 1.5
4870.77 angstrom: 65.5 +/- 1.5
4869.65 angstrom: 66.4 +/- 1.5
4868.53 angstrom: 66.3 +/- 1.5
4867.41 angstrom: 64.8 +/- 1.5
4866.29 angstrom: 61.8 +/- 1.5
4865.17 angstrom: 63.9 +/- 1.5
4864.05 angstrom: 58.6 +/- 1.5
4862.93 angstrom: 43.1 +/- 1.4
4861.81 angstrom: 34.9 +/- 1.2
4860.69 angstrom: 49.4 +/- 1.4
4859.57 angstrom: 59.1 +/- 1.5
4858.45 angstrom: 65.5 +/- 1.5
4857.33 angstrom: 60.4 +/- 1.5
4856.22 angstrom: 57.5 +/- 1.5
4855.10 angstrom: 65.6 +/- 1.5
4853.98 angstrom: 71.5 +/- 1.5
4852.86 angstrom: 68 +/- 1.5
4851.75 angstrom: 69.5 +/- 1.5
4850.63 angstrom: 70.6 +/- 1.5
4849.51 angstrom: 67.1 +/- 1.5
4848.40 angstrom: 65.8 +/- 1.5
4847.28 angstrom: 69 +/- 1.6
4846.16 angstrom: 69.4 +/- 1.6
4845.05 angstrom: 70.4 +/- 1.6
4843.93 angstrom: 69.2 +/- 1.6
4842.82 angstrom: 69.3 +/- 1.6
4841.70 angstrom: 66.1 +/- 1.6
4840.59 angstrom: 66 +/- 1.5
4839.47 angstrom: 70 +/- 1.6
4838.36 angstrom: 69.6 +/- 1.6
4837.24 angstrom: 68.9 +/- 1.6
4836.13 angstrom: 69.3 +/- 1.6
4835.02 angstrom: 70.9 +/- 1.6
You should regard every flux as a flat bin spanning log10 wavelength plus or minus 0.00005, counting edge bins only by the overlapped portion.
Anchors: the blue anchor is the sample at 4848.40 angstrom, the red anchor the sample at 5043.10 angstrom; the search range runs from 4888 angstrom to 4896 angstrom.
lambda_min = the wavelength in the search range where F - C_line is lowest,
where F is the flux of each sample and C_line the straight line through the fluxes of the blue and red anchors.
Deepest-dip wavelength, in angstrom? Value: 4892.13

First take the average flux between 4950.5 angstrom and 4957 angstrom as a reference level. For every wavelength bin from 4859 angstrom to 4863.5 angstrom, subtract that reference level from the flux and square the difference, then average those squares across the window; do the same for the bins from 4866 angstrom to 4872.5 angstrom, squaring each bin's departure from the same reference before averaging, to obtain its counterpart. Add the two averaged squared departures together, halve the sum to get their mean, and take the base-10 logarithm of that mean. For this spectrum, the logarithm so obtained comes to 2.5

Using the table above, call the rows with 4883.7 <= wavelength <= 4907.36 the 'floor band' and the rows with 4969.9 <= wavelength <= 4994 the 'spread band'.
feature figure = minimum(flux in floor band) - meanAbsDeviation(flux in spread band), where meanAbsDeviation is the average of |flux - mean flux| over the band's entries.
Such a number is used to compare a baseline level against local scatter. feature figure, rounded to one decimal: 56.6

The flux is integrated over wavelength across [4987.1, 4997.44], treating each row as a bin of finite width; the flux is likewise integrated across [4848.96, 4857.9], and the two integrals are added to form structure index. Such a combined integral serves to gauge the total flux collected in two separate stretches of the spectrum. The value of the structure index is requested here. 1280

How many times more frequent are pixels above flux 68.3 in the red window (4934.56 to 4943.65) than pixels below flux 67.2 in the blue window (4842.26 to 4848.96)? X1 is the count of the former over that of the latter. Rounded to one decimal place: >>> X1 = 4.0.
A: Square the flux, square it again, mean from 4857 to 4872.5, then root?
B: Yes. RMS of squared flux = 3629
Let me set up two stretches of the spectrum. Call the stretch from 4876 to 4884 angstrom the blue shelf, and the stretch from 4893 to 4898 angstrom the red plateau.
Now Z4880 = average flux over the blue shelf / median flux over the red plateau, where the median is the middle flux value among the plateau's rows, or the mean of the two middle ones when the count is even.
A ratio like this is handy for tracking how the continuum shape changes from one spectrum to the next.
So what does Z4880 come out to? 0.96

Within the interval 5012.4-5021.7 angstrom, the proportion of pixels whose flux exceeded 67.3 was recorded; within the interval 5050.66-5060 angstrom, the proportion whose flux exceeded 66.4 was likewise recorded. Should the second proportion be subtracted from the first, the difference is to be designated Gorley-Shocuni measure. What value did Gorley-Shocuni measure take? -0.50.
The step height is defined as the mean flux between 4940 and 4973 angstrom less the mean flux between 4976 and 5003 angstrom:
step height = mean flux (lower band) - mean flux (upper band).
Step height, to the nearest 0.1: 1.7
